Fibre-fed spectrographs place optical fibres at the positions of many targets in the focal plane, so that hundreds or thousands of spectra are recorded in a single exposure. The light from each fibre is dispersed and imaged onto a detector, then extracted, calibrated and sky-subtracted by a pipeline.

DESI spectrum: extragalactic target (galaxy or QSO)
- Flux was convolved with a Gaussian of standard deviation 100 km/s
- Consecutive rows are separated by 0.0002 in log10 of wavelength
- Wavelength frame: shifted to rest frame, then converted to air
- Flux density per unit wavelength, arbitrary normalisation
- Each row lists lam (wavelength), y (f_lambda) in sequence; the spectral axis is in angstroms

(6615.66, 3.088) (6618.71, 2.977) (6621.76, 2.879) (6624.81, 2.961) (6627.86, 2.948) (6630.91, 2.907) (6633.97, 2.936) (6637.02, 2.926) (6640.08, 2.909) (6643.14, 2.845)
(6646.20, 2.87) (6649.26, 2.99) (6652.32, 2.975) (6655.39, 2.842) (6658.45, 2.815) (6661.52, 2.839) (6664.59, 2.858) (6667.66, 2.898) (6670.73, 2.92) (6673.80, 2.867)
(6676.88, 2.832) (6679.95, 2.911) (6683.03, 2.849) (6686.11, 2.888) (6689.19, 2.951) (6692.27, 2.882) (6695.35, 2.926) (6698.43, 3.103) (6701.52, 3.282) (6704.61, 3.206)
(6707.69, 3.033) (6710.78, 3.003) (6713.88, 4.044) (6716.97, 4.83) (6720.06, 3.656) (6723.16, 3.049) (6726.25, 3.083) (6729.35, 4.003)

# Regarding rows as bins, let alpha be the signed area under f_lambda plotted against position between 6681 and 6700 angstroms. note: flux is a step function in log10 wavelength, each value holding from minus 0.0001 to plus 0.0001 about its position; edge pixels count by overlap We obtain 56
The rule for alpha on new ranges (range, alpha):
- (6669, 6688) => 55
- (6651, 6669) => 52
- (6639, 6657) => 52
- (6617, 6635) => 53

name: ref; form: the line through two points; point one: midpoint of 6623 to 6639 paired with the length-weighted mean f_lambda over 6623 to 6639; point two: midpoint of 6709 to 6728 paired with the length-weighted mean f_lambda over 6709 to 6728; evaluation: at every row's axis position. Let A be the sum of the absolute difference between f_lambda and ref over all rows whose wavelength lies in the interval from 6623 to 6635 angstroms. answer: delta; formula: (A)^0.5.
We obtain 0.4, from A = 0.2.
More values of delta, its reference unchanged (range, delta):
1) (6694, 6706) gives 1.2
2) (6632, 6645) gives 0.6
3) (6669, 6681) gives 1.3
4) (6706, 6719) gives 1.7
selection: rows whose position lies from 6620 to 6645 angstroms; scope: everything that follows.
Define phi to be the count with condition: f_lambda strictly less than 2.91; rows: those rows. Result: 4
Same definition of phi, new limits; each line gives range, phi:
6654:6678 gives 7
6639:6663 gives 6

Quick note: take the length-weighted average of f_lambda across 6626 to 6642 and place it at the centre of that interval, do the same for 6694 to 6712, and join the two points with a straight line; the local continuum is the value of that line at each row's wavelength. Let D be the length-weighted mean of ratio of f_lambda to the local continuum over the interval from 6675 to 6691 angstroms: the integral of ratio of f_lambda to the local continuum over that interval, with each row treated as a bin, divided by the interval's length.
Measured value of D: 0.95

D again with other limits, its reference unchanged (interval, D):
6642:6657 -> 0.98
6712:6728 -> 1.19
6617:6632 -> 1.01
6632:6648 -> 0.99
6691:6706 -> 1.00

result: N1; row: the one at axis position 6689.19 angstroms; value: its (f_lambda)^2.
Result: 8.7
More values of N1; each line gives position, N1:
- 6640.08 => 8.5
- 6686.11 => 8.3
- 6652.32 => 8.9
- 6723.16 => 9.3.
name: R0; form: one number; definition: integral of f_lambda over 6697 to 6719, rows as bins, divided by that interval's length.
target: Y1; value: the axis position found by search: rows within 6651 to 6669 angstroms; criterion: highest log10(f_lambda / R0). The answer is 6652.32 angstroms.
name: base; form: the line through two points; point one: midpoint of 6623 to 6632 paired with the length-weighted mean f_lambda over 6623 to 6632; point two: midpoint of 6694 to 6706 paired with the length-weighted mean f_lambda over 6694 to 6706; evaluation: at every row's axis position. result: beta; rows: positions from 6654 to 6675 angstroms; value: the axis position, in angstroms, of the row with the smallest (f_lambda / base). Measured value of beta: 6658.45 angstroms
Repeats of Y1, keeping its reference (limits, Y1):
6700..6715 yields 6713.88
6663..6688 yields 6670.73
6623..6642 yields 6624.81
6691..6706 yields 6701.52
